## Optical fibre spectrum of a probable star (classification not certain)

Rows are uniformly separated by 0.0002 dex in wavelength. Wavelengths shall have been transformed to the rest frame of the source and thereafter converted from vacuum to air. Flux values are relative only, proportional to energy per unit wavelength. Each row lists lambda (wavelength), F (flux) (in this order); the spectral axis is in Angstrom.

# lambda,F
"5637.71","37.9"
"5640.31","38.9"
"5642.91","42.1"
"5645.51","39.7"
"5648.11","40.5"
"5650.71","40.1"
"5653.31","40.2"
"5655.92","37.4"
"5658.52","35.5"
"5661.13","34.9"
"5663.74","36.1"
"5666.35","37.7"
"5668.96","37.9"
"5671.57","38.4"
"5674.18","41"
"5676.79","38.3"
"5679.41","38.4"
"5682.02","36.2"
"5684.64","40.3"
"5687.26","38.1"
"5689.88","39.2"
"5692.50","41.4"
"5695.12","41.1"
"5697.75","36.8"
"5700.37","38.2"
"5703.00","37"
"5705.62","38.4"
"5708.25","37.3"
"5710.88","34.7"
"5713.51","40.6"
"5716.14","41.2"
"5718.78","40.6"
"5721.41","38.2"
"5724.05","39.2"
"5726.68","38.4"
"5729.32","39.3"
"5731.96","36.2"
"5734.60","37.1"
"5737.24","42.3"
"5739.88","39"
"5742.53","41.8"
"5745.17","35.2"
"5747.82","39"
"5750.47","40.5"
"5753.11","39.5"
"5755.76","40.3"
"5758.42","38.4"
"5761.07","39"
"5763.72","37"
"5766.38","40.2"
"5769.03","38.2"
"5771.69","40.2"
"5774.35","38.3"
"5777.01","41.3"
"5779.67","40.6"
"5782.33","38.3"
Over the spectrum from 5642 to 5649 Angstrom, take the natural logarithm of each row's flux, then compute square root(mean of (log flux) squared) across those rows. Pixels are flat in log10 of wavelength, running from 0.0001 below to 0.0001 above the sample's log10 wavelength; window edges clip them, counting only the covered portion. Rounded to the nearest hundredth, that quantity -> 3.71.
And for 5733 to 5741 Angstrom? 3.67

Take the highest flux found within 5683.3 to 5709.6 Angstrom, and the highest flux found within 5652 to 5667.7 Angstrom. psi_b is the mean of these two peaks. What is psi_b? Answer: 40.8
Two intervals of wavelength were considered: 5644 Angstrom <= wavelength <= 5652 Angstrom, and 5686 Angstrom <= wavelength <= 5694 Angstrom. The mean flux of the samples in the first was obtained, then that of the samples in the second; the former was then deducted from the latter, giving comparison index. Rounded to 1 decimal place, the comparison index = -0.5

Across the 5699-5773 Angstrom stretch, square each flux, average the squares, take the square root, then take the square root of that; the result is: 6.23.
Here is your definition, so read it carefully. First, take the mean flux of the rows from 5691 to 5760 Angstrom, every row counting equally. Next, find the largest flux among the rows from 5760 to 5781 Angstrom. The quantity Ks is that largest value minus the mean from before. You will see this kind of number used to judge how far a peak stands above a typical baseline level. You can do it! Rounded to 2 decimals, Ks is 2.39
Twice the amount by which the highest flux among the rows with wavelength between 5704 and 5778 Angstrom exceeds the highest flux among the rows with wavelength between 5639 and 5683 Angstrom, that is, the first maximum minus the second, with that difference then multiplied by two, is 0.4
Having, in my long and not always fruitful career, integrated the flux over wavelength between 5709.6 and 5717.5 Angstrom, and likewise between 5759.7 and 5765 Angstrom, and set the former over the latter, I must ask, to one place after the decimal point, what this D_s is 1.5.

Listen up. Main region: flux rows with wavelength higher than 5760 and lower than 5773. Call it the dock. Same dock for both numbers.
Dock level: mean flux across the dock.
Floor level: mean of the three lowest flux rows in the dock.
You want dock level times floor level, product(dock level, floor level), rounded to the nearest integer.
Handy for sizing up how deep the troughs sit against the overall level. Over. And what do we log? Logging 1482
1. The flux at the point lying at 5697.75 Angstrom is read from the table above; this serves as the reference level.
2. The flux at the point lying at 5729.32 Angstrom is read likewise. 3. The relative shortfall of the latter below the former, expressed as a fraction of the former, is -0.07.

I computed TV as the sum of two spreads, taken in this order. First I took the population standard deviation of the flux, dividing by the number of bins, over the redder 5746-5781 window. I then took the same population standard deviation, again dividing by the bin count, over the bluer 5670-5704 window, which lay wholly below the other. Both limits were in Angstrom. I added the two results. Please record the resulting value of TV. 2.81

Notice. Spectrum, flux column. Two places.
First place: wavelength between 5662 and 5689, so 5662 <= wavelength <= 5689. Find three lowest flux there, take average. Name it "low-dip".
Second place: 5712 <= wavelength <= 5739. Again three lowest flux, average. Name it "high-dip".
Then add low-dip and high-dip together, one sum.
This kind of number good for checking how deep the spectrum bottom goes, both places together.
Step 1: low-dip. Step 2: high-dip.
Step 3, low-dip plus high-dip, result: 73.8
